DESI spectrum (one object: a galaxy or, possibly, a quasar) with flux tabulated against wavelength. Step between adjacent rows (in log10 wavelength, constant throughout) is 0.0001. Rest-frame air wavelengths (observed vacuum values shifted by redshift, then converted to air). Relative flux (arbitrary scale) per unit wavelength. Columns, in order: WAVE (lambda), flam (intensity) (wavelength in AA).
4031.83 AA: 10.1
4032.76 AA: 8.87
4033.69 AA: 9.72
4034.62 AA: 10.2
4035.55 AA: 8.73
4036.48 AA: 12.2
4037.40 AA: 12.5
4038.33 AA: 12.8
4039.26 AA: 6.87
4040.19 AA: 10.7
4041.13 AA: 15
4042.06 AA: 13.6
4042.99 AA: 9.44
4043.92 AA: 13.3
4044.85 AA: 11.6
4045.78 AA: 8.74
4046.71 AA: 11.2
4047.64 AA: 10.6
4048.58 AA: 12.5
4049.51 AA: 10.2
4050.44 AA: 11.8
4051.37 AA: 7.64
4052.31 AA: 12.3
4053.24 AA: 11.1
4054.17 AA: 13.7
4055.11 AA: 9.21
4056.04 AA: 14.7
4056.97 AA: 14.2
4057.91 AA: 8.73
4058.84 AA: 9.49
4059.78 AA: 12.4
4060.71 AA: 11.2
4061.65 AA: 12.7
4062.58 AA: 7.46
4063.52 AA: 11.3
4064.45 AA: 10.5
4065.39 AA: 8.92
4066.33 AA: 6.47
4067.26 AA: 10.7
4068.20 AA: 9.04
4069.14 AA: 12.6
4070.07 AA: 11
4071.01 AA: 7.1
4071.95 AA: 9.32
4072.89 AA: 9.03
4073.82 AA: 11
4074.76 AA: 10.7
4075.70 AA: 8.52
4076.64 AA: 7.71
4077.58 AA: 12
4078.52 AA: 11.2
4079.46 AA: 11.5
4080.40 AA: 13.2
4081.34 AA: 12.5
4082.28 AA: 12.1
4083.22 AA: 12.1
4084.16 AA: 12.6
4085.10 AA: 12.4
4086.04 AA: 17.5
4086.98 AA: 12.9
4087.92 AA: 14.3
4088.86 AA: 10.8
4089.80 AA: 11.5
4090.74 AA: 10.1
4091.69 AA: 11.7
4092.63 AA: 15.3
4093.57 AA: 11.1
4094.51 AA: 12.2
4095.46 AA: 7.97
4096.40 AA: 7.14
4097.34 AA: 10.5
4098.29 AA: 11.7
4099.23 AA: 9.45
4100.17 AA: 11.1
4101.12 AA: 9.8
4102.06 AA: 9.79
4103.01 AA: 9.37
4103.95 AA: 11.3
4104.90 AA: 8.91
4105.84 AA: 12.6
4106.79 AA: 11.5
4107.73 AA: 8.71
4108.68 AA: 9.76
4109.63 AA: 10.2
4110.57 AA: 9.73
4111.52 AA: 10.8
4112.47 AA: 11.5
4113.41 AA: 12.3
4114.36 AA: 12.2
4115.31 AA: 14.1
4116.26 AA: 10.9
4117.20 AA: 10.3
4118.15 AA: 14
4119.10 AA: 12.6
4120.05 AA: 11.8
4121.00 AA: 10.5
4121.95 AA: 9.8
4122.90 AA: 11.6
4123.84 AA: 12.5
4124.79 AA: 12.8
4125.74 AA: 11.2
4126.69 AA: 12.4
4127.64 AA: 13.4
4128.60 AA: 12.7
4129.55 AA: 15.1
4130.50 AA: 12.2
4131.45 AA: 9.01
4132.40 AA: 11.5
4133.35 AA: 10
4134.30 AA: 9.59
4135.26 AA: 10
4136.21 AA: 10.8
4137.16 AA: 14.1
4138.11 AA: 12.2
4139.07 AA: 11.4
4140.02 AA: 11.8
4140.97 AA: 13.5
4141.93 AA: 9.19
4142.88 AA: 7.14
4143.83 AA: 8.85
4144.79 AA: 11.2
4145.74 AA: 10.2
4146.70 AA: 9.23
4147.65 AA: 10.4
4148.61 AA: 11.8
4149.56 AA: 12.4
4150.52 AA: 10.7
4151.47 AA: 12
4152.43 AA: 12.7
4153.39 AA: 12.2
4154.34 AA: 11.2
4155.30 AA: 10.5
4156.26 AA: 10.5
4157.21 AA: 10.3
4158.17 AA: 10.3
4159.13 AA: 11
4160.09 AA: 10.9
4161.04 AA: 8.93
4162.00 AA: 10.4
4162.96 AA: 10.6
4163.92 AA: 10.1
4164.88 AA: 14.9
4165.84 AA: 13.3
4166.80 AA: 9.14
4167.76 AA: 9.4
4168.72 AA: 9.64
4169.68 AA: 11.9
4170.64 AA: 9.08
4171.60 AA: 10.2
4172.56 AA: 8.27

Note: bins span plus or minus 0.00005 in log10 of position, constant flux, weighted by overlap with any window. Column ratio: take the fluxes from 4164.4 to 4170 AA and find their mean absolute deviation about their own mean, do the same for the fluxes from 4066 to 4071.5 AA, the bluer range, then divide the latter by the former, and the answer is 1.0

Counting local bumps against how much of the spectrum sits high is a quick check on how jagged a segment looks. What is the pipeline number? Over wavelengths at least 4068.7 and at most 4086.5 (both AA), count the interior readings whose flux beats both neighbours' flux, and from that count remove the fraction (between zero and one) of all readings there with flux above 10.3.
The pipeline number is 4.3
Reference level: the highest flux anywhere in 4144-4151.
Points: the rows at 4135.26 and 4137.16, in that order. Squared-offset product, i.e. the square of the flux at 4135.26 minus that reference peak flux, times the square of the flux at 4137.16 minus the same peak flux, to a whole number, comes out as 17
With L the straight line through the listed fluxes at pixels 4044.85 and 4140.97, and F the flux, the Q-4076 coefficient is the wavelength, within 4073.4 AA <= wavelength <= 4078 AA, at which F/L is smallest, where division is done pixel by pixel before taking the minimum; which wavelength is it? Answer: 4076.64 AA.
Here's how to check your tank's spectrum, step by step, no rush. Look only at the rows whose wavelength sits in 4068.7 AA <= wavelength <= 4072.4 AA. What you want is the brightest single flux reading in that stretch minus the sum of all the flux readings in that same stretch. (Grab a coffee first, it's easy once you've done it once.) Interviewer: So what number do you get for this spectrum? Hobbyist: -27.4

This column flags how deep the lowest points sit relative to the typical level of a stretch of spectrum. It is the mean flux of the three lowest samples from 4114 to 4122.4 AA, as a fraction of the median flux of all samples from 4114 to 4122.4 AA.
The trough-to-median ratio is 0.86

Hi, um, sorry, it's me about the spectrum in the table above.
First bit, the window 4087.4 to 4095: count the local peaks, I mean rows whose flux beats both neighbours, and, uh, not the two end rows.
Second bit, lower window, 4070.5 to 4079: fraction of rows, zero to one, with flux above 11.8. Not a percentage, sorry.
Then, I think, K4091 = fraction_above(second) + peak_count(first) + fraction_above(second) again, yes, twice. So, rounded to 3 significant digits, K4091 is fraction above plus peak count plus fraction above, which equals 2.22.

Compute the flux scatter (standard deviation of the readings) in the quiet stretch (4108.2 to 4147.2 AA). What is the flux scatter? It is 1.7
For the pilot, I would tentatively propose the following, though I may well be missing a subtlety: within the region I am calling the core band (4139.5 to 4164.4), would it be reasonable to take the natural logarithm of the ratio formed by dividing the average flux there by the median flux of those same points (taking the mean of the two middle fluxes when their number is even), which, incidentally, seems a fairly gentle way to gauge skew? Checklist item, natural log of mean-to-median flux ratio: 0.014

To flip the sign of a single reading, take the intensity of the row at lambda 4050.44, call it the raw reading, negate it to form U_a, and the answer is -11.8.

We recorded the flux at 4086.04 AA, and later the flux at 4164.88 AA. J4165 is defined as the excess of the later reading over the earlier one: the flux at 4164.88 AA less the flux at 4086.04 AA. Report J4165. -2.6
